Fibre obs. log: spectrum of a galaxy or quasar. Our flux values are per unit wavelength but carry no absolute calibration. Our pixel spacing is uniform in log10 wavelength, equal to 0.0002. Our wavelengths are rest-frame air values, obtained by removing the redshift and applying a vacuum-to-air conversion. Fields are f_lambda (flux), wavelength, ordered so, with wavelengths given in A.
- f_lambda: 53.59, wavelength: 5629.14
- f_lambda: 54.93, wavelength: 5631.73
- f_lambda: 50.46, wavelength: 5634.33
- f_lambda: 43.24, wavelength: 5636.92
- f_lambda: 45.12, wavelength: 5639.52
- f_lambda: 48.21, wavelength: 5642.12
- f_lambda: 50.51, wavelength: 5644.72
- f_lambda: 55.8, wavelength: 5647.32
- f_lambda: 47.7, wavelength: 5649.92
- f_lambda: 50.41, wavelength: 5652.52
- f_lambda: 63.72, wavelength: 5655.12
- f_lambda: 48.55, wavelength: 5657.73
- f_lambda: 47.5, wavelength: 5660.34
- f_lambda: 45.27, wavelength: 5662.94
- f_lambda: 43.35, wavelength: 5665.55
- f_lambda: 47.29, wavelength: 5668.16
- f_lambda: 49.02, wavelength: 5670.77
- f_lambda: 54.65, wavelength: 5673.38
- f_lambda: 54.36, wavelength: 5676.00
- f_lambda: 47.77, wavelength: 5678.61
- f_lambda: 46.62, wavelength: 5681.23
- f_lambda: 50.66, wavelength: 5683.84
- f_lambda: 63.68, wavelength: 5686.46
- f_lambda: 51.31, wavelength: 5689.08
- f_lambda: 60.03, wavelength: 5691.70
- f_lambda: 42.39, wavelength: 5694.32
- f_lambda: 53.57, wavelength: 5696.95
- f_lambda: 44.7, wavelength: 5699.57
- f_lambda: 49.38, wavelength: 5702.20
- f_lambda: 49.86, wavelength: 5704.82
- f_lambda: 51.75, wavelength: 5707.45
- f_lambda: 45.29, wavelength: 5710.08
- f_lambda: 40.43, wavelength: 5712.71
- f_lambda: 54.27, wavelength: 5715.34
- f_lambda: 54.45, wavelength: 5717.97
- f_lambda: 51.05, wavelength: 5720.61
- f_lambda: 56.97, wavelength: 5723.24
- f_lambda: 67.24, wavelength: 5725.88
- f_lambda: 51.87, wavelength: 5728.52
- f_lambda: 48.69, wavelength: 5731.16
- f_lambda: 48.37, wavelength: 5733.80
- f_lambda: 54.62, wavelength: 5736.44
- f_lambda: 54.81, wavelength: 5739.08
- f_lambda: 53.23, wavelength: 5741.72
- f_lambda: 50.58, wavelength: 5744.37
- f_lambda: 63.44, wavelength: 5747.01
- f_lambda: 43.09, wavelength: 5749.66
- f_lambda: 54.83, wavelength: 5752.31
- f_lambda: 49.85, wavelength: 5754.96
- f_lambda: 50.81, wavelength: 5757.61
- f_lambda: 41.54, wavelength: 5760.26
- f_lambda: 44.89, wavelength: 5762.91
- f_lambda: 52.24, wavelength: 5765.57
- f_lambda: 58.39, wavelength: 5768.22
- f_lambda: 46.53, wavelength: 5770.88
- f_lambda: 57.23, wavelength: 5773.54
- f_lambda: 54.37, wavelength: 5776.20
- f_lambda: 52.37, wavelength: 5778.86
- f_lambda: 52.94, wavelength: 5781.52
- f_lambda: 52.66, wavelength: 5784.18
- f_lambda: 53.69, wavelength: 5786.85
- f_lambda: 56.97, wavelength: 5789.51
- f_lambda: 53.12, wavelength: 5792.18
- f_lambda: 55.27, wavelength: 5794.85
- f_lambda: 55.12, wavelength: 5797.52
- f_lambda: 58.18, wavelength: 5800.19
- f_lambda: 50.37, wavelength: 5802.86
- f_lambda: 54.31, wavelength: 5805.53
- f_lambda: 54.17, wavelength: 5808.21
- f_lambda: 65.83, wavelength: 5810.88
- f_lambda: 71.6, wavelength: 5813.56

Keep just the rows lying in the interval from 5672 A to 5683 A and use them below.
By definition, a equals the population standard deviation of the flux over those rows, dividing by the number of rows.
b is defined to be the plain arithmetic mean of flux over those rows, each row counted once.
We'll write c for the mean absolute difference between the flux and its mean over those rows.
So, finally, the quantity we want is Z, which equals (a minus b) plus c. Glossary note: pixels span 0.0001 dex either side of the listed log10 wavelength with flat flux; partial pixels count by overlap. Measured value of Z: -43.5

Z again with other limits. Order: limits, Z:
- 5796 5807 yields -49.6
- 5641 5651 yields -44.7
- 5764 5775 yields -44.7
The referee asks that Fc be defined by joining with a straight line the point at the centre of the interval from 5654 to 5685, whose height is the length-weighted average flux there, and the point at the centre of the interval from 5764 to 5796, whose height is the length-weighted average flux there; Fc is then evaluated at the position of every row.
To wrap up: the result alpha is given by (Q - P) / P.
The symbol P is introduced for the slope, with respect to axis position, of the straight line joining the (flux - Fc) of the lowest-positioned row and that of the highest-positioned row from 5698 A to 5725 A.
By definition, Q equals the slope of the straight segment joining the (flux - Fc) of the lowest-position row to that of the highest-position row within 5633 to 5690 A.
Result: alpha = -1.0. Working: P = 0.48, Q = -0.02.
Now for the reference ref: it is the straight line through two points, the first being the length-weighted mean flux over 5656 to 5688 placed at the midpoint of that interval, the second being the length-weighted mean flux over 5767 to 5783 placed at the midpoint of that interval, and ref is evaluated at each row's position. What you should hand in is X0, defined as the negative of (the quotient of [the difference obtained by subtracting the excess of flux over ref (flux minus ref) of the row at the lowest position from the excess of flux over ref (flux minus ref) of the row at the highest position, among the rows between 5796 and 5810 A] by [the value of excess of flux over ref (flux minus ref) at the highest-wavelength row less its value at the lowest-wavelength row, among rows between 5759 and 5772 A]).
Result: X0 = 0.3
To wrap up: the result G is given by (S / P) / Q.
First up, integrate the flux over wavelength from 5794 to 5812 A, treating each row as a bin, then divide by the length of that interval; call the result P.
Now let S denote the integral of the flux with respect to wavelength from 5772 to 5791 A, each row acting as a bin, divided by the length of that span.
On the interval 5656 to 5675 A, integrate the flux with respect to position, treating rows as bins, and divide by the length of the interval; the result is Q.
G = 0.0200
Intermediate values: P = 56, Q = 48.4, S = 54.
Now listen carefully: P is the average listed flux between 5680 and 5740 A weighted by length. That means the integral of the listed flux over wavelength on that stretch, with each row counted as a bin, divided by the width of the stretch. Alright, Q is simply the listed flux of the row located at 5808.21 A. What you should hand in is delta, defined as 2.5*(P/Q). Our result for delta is 2.39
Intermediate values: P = 51.8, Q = 54.17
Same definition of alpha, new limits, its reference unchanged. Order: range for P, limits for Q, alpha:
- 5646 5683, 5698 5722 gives -1.9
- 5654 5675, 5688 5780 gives -1.0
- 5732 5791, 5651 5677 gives 0.1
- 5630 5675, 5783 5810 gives -1.6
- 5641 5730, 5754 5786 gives 7.8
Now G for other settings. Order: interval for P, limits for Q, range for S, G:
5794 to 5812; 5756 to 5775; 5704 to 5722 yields 0.0176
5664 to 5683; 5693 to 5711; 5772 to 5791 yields 0.0230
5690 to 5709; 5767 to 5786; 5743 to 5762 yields 0.0188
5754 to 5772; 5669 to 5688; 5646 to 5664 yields 0.0200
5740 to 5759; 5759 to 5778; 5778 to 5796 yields 0.0203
